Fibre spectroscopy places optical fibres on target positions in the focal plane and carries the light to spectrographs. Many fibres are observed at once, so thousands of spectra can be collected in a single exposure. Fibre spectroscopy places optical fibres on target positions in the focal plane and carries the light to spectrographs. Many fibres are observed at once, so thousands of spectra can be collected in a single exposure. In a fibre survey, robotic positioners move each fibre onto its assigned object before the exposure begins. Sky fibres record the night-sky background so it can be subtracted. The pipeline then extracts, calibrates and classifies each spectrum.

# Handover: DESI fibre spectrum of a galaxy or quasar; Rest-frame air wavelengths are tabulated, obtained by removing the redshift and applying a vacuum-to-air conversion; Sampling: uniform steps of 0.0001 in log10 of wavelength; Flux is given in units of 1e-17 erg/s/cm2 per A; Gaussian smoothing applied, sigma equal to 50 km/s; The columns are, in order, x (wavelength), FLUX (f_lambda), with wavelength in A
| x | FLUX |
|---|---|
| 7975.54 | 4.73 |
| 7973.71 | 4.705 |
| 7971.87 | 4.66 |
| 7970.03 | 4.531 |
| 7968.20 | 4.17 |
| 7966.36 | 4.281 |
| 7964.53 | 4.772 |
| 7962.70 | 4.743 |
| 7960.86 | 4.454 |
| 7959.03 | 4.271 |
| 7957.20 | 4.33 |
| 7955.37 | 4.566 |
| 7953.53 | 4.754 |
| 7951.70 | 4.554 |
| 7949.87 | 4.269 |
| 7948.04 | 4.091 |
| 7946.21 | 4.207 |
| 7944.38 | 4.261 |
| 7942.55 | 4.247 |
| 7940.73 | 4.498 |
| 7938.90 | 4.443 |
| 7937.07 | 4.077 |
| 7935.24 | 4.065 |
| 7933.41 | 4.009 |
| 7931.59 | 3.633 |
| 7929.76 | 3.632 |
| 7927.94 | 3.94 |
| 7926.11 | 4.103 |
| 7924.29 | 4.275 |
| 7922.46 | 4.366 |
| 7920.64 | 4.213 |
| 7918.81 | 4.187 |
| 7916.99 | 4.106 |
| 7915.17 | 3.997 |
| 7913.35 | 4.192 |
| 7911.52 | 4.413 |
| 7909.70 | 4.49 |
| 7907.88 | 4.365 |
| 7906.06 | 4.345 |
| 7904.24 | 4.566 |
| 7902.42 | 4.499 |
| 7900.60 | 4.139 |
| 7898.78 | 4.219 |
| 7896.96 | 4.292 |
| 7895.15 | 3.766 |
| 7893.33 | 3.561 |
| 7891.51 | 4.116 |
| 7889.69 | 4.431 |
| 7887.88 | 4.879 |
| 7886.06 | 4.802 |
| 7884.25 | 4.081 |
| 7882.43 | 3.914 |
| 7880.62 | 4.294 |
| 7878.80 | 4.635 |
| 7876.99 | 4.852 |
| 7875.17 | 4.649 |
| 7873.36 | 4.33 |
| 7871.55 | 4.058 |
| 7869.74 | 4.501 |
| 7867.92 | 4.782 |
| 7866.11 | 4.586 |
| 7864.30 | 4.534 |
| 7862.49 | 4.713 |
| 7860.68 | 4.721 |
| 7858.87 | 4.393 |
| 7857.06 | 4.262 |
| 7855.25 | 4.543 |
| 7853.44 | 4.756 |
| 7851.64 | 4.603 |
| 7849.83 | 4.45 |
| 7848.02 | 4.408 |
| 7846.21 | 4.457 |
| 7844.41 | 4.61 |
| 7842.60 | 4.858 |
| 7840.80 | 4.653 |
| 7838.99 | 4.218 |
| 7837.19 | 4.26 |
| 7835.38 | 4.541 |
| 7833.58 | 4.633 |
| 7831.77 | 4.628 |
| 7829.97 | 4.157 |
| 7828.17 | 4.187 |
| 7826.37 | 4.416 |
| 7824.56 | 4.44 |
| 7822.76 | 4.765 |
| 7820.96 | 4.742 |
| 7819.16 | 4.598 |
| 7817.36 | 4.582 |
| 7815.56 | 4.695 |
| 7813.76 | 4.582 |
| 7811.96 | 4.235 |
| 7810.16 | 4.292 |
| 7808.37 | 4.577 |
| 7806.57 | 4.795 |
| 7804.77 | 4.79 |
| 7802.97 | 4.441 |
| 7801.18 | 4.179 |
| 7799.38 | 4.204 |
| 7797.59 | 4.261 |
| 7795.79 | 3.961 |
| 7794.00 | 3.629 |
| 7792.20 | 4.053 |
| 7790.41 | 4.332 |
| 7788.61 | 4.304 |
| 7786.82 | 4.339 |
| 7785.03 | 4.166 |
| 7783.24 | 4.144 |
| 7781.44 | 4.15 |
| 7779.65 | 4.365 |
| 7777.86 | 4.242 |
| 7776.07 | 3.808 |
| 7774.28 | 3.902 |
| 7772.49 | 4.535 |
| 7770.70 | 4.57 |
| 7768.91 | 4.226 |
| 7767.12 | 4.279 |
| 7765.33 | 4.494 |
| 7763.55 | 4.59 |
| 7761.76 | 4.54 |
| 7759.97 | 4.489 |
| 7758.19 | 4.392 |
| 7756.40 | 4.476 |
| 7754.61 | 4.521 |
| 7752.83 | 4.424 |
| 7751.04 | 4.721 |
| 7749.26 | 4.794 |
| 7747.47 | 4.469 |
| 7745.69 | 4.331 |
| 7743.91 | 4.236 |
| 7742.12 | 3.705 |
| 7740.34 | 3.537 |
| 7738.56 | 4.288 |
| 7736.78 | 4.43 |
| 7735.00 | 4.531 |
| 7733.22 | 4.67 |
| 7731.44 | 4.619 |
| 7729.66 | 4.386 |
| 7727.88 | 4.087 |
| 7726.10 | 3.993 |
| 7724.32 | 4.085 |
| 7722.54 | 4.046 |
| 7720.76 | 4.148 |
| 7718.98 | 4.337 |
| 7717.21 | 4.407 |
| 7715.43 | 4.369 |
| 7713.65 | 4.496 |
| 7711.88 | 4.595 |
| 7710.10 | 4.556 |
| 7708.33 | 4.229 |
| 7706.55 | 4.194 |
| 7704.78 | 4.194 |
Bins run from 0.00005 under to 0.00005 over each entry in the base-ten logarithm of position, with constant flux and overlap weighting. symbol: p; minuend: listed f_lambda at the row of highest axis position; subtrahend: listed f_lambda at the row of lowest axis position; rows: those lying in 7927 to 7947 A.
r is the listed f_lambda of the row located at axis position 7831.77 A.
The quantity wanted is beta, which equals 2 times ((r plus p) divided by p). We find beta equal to 37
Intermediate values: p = 0.3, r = 4.628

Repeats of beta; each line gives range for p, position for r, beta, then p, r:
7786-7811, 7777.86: -179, 0.0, 4.242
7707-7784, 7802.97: -102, -0.1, 4.441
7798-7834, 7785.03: 21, 0.4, 4.166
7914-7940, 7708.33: 21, 0.4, 4.229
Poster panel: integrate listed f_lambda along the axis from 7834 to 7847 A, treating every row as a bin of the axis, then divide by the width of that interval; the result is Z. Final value 4.52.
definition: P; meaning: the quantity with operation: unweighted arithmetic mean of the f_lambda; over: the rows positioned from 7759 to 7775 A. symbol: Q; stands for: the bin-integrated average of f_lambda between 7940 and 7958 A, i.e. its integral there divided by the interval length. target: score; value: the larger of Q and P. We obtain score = 4.40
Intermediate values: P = 4.40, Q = 4.38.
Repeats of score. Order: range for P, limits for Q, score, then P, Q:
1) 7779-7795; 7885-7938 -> 4.20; 4.16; 4.20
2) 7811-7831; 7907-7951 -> 4.49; 4.49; 4.17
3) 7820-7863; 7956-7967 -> 4.52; 4.52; 4.49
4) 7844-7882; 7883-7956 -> 4.53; 4.53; 4.24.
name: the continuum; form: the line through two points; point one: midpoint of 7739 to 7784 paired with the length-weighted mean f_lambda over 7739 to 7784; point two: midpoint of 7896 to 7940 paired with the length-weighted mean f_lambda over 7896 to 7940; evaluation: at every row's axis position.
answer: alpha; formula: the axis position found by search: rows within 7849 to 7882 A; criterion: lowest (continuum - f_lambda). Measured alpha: 7876.99 A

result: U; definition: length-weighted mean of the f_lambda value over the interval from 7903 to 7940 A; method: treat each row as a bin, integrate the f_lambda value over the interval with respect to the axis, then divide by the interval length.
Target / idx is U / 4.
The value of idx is 1.04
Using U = 4.17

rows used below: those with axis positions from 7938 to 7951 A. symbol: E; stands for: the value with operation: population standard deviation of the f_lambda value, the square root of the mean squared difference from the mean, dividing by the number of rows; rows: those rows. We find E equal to 0.13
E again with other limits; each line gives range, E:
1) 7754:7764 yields 0.06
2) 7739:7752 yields 0.44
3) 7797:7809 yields 0.24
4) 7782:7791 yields 0.08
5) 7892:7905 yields 0.34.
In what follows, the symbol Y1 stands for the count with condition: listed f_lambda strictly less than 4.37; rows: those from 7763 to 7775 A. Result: 3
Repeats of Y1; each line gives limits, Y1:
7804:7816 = 2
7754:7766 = 0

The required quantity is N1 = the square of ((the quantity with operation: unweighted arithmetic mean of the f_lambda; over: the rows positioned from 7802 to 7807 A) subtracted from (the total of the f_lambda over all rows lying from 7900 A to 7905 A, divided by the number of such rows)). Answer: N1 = 0.08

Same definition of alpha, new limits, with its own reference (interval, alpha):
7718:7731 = 7729.66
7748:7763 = 7749.26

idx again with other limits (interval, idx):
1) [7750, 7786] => 1.09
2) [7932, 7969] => 1.09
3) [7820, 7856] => 1.13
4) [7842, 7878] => 1.14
